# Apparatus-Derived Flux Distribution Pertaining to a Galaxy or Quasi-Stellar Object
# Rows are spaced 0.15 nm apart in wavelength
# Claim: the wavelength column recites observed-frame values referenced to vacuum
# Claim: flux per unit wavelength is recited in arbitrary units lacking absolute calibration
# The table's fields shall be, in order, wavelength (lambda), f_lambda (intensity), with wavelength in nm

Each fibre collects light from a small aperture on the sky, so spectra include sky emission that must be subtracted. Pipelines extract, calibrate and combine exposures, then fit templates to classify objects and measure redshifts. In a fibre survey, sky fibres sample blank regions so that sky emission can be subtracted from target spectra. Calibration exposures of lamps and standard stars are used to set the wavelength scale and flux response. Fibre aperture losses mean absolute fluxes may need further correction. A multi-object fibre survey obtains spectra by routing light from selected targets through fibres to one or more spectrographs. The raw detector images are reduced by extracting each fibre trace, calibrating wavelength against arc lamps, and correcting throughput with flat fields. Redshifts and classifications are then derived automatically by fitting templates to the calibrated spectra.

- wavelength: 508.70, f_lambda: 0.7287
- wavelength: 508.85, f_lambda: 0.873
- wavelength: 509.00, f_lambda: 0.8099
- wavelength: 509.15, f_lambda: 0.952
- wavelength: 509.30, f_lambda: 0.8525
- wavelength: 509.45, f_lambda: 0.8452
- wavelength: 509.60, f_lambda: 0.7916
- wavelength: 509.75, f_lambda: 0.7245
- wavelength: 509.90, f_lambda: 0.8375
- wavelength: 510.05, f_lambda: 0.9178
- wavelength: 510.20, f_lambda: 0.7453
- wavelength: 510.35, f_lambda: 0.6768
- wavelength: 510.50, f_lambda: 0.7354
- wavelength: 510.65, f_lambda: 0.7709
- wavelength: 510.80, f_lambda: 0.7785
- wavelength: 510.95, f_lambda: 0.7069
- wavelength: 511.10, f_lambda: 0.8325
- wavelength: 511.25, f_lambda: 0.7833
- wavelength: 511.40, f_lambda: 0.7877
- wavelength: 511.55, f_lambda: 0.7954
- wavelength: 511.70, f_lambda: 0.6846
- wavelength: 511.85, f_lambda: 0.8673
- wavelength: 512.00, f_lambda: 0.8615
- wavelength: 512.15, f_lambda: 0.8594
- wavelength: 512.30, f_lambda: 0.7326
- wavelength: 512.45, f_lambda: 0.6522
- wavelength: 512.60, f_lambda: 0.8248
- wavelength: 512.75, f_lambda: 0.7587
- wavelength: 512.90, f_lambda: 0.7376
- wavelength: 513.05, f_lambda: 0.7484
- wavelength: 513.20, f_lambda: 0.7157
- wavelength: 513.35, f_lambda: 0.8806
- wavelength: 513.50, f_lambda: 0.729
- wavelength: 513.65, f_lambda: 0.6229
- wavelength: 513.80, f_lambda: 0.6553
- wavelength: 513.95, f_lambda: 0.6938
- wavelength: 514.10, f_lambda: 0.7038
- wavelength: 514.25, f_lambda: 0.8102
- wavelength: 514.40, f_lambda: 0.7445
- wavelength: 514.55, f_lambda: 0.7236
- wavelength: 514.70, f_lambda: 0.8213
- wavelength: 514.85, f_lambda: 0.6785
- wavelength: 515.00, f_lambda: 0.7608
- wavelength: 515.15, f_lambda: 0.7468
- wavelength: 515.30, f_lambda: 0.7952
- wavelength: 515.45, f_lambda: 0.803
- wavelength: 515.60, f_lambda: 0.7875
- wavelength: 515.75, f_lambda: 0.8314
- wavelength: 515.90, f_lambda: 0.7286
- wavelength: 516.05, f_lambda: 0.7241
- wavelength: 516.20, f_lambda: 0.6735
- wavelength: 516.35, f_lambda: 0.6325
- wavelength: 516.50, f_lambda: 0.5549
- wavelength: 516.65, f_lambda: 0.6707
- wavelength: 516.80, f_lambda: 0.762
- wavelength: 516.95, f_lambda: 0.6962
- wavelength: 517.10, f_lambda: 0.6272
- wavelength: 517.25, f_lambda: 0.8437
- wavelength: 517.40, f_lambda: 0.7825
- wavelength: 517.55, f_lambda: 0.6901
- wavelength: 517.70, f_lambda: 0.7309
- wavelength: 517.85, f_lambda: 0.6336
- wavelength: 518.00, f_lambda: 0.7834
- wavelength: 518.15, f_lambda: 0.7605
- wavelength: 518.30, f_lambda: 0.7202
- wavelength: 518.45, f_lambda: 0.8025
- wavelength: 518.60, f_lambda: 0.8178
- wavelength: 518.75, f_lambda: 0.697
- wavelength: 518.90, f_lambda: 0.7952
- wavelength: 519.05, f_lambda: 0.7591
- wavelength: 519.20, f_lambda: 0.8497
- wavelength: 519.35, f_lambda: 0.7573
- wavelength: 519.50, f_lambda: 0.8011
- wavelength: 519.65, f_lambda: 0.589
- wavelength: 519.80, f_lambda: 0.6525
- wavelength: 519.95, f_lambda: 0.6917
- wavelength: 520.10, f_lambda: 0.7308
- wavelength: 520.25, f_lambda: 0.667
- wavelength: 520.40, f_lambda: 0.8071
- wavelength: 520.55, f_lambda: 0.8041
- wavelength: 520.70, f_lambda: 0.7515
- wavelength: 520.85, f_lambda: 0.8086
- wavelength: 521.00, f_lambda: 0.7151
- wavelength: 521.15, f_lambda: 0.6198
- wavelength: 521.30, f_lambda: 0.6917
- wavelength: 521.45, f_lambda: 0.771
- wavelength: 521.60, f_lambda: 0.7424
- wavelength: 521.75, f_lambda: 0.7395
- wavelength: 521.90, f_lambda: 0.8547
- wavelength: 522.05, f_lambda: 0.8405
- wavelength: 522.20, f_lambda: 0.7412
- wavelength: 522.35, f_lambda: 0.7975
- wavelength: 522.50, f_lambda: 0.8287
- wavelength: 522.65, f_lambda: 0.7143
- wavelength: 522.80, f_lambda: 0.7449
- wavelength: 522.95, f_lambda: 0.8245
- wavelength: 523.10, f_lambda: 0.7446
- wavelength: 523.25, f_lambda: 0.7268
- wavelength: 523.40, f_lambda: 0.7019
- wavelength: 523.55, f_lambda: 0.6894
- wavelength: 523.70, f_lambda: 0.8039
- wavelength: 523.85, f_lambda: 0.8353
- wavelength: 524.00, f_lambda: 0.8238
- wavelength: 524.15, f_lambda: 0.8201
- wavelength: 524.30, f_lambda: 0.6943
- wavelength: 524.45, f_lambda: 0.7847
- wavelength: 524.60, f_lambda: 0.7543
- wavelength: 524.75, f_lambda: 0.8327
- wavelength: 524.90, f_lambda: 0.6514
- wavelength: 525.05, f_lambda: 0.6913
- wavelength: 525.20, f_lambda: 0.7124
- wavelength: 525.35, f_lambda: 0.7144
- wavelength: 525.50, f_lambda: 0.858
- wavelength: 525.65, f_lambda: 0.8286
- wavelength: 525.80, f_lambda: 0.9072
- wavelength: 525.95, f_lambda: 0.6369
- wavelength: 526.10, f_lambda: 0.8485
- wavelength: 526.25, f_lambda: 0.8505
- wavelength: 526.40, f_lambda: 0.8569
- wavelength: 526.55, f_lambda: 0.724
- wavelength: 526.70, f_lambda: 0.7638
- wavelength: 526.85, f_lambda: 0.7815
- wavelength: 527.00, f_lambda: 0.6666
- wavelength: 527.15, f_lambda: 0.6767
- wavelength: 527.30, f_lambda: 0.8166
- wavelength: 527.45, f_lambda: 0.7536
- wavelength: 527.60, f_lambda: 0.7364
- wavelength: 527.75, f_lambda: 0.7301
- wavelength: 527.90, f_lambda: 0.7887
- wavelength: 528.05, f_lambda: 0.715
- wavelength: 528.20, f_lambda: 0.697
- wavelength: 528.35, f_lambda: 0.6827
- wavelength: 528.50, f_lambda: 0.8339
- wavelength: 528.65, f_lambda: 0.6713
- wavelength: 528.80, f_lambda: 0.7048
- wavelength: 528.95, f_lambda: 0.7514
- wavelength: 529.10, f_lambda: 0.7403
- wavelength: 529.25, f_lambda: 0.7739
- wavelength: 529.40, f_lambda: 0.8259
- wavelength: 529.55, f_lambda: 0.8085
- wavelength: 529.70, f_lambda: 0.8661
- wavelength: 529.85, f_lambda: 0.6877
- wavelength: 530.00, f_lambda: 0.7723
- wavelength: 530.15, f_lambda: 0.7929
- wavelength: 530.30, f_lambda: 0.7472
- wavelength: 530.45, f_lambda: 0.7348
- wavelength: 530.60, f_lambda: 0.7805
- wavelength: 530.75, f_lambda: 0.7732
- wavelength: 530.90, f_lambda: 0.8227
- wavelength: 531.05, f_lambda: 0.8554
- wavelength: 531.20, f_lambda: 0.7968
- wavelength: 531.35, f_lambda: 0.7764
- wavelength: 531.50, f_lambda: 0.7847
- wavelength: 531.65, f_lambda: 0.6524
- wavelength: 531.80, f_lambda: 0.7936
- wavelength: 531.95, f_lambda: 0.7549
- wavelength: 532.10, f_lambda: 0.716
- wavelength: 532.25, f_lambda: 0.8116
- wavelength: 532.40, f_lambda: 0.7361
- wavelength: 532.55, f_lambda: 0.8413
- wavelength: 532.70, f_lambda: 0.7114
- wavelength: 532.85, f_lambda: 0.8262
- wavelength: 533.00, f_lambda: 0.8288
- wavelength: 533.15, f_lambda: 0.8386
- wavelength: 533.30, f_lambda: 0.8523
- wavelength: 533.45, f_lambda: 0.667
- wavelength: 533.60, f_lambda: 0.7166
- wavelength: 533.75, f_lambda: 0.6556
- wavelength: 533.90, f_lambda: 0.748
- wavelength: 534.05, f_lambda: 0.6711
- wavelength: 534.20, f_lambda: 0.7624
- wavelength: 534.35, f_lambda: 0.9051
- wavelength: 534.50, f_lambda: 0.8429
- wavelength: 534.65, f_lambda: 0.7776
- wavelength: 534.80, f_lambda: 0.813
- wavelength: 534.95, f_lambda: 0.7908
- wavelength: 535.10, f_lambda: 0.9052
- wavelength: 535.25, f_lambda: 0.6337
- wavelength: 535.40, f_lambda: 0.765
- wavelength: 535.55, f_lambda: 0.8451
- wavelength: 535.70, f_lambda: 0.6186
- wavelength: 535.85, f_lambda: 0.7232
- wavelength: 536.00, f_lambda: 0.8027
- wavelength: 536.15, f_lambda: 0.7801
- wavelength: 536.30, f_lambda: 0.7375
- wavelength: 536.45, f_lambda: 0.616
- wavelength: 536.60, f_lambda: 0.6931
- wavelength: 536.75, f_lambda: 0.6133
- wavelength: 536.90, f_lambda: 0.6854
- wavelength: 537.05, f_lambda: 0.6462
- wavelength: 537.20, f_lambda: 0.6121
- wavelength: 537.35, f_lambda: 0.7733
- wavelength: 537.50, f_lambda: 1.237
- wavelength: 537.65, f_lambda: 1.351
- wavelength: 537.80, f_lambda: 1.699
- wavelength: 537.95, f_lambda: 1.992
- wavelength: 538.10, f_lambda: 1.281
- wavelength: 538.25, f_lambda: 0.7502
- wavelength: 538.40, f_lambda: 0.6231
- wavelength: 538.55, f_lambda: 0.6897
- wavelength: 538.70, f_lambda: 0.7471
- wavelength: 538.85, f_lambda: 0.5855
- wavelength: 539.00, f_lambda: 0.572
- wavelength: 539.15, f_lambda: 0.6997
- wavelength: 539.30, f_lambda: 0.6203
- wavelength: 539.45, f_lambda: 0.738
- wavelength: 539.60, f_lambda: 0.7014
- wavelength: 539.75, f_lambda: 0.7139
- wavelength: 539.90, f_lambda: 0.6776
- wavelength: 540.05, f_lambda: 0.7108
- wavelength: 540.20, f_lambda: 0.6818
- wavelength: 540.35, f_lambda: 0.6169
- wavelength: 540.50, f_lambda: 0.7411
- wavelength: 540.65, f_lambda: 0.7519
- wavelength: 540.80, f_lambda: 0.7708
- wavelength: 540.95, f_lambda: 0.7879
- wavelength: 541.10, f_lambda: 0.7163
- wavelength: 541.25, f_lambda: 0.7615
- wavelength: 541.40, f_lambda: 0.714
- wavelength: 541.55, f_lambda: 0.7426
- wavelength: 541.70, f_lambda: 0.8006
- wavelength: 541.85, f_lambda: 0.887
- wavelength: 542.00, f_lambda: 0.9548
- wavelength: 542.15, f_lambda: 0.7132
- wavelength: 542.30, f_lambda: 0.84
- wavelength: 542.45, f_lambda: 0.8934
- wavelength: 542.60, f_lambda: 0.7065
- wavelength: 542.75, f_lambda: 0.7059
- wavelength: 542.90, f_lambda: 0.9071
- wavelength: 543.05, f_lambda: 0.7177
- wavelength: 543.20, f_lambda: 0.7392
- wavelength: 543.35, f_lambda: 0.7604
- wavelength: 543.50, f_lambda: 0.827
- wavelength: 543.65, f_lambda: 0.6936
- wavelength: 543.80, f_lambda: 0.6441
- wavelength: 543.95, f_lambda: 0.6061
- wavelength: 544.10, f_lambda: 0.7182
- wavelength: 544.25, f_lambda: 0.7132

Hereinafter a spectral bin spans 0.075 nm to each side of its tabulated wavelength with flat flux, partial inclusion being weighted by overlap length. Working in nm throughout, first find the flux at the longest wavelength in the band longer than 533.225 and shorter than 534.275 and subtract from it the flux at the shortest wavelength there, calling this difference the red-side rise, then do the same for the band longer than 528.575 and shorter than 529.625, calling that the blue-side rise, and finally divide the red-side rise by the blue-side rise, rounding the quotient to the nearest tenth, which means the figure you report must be -0.7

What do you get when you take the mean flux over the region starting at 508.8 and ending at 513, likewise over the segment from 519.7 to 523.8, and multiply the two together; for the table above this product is 0.59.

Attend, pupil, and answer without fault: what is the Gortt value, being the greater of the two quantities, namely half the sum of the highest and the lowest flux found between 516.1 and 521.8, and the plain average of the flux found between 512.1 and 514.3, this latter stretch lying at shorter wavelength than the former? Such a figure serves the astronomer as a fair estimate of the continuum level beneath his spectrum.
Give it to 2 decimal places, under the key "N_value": 0.74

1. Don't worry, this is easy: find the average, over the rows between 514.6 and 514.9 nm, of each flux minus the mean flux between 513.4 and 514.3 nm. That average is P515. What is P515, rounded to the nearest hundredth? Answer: 0.05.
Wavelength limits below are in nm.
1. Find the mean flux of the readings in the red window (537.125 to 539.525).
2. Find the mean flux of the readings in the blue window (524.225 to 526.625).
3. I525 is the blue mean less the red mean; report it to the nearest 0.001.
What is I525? -0.164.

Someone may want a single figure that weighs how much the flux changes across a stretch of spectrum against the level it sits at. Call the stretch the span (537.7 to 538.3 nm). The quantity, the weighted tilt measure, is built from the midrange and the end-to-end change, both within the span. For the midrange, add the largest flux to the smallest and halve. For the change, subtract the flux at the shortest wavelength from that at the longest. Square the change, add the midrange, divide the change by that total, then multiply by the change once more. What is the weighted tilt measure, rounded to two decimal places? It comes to 0.40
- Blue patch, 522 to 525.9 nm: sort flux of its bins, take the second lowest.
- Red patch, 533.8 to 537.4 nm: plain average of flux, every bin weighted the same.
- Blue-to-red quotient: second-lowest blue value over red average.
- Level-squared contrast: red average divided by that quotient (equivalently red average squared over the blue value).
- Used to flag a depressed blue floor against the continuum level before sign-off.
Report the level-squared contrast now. 0.79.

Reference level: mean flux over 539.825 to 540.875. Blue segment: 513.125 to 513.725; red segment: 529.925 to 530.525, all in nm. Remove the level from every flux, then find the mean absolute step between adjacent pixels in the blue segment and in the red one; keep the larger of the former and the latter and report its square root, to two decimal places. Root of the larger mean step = 0.38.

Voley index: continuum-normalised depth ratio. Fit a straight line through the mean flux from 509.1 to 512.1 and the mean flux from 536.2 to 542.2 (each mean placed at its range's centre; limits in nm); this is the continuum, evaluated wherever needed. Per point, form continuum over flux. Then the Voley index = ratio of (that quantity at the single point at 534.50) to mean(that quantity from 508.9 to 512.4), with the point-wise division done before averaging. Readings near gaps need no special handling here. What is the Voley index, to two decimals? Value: 0.95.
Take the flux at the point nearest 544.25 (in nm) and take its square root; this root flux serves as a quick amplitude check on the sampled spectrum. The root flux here 0.84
